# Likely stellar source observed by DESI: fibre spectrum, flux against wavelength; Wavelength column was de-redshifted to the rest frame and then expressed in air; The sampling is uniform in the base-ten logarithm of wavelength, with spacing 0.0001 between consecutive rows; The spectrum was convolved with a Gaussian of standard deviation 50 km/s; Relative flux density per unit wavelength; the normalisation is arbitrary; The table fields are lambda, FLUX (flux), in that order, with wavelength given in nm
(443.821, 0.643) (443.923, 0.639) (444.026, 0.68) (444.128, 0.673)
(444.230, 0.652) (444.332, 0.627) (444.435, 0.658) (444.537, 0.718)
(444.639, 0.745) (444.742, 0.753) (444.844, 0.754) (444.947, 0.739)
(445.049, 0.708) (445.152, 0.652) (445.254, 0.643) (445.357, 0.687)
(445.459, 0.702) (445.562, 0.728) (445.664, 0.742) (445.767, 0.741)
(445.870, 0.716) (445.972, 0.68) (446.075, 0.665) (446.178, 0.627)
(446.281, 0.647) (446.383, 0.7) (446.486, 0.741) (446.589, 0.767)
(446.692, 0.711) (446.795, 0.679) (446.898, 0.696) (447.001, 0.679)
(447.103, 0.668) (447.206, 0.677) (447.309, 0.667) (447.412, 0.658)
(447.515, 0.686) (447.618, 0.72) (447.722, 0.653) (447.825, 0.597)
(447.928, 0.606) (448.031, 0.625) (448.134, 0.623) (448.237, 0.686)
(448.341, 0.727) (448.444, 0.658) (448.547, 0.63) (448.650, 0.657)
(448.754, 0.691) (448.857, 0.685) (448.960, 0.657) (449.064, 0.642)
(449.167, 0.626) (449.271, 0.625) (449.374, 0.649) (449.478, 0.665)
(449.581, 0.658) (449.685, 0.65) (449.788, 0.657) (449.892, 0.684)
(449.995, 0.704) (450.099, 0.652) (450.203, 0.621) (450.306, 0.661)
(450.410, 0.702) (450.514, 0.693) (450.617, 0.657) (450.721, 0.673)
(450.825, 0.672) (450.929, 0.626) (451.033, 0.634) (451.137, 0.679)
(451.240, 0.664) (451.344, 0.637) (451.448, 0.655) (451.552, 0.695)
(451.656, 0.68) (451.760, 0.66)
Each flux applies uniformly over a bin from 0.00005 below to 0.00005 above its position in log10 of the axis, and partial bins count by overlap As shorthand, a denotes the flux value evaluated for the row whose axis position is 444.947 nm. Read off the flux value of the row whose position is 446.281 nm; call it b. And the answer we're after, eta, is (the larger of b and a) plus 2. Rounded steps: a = 0.739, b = 0.647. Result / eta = 2.739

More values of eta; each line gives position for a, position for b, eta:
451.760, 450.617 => 2.660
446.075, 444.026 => 2.680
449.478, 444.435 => 2.665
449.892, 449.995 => 2.704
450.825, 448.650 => 2.672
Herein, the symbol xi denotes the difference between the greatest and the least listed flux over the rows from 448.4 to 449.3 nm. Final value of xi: 0.07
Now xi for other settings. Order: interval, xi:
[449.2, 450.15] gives 0.08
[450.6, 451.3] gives 0.05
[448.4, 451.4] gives 0.08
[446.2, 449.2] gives 0.17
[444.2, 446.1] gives 0.13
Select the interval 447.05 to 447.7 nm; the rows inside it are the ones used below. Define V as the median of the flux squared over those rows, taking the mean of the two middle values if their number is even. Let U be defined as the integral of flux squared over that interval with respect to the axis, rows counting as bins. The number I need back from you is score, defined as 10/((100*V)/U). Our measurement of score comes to 0.066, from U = 0.30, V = 0.45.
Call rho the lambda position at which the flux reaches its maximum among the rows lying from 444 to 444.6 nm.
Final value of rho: 444.537 nm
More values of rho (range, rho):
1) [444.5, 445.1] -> 444.844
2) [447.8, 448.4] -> 448.341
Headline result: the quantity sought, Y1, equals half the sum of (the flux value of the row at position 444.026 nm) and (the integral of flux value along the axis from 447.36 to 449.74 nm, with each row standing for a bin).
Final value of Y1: 1.120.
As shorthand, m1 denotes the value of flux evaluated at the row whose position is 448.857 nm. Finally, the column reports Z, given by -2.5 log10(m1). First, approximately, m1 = 0.685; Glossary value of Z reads 0.41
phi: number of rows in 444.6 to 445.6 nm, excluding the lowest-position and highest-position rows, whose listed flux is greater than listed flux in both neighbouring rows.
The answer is 1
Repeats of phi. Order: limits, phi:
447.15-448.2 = 2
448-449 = 2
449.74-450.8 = 2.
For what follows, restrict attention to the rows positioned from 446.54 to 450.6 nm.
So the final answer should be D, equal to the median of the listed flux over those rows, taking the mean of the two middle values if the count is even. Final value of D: 0.66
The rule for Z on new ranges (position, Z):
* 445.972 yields 0.42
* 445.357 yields 0.41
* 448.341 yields 0.35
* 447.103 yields 0.44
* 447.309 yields 0.44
